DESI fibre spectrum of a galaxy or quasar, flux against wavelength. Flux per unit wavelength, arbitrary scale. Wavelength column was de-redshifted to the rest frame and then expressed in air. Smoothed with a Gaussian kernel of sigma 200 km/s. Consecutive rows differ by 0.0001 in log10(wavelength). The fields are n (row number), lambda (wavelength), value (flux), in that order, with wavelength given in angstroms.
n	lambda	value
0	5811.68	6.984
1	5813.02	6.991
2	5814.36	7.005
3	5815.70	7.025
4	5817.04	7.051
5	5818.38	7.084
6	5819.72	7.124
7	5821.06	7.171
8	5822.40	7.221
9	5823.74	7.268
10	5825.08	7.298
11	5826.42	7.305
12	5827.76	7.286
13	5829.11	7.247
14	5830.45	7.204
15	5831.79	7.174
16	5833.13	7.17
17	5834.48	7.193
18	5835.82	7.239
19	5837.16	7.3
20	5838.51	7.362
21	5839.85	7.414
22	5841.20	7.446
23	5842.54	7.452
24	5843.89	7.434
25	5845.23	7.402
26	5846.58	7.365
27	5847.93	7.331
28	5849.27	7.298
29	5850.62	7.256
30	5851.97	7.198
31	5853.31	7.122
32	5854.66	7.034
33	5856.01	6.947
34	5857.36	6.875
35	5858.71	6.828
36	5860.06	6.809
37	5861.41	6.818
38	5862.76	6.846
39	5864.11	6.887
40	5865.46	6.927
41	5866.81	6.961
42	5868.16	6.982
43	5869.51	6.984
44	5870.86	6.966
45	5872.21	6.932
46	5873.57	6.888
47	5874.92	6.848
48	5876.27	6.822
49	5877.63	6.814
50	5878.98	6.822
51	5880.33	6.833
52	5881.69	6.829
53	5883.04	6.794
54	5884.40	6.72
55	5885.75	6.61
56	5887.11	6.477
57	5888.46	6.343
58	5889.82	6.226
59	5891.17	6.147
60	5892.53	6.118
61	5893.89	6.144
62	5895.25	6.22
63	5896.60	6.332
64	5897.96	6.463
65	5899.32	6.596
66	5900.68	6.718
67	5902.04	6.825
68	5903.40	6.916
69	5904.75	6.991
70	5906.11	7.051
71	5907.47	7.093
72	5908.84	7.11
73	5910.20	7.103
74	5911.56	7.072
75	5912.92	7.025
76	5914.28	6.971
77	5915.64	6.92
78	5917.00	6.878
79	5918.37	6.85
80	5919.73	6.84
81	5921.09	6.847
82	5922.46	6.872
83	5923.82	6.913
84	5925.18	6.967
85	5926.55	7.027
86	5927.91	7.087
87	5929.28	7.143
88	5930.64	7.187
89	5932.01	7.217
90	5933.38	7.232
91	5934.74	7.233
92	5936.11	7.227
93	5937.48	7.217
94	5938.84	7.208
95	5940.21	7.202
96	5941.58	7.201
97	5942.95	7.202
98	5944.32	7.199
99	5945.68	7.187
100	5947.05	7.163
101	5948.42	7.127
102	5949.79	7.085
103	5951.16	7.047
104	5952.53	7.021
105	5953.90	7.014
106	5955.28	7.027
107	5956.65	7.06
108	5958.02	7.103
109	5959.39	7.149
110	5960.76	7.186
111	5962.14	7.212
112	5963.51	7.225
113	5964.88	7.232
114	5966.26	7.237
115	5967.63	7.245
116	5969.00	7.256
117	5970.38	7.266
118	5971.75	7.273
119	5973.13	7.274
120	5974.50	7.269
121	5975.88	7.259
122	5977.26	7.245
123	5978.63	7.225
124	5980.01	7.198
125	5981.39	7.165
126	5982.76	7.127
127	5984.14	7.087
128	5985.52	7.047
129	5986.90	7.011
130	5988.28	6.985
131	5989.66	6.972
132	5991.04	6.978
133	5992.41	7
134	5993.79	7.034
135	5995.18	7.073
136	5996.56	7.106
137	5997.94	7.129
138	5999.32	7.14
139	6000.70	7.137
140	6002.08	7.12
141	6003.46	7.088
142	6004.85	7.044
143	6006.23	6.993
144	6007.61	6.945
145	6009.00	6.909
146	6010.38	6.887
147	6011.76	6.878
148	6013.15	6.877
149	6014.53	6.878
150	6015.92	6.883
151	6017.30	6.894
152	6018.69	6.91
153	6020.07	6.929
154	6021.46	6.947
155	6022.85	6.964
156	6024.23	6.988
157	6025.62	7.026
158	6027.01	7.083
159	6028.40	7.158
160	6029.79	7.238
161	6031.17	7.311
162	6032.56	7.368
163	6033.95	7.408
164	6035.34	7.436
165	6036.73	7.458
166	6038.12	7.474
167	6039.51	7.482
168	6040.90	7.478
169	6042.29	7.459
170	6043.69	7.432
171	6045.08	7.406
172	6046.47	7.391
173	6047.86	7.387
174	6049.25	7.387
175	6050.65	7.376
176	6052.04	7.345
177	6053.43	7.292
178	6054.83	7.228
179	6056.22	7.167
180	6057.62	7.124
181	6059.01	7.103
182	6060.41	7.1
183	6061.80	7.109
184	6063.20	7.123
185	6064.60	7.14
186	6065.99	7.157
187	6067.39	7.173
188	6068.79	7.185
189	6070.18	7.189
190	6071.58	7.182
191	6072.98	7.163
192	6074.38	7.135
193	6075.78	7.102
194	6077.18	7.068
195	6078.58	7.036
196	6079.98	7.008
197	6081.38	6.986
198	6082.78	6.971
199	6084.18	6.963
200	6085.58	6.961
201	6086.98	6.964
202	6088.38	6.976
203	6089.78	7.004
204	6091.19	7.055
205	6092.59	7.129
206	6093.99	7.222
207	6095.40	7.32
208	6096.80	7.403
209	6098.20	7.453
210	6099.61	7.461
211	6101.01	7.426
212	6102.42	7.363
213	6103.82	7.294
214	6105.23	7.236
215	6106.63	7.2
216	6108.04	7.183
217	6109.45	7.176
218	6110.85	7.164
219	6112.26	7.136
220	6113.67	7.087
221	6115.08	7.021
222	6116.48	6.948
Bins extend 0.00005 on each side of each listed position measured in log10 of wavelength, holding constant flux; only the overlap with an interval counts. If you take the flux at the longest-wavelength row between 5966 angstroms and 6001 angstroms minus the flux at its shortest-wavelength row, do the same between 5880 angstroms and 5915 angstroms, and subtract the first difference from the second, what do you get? 0.2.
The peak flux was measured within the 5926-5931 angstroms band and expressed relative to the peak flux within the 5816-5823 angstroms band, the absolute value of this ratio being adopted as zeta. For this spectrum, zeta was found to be 1.00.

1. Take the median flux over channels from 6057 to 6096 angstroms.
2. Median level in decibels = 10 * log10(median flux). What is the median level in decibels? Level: 8.52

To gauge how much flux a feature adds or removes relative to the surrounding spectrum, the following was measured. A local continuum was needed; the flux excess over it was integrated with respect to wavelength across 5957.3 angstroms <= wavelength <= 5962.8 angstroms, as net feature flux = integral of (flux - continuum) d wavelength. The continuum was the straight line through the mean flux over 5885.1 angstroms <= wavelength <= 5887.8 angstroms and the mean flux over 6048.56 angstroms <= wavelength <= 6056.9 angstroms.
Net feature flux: 1.6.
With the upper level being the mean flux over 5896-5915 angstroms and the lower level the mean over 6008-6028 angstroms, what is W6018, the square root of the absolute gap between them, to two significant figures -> 0.24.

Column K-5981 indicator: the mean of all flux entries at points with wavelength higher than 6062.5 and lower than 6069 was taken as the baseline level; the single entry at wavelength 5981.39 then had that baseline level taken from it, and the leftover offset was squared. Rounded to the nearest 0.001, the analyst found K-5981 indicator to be 0.000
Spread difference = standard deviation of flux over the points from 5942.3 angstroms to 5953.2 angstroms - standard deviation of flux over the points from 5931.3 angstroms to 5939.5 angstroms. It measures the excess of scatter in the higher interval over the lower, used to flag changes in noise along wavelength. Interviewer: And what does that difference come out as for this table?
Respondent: 0.06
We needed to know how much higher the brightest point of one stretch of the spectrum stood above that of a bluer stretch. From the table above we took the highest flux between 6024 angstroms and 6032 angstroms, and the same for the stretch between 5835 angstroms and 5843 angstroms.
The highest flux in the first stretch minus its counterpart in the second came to -0.14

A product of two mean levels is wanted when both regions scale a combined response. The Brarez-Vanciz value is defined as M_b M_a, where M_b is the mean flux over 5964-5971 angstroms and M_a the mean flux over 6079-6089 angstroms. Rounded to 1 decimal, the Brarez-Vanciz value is 50.6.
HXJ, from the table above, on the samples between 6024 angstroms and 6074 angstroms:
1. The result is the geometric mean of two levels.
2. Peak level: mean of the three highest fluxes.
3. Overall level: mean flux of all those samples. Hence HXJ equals 7.37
